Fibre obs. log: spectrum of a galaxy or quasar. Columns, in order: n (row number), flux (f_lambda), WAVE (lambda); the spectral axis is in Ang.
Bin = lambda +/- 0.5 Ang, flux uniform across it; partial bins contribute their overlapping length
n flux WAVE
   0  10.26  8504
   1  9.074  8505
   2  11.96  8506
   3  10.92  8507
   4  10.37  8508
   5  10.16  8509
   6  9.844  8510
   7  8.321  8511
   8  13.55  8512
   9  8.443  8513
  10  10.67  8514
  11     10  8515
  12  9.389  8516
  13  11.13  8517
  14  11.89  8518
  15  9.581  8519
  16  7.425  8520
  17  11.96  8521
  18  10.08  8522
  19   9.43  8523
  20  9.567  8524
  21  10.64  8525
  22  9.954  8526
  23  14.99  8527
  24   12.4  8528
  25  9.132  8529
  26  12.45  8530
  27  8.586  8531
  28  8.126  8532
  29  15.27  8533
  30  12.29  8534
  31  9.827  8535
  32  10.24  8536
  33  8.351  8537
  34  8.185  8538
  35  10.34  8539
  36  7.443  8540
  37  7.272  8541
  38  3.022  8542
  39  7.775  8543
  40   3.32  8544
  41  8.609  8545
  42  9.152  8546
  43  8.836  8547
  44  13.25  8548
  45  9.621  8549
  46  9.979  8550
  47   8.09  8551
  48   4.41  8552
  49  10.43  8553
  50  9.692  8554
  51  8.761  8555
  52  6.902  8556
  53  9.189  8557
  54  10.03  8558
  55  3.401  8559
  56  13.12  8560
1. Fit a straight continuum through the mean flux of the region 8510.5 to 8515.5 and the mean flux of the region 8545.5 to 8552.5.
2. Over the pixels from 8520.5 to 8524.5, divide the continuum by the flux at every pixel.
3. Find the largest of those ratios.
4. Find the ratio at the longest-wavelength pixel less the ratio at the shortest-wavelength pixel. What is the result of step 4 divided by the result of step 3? 0.19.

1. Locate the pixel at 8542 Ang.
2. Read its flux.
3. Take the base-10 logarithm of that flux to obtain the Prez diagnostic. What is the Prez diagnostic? 0.48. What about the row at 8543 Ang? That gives 0.89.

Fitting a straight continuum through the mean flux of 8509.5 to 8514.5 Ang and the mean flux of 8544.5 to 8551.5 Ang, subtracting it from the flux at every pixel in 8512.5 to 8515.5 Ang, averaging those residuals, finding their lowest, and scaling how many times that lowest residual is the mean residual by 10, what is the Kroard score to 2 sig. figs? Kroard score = 39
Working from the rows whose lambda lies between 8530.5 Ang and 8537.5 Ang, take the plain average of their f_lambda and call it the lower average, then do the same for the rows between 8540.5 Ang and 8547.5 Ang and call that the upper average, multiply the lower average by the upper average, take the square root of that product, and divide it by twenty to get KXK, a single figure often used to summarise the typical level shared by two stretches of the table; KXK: 0.42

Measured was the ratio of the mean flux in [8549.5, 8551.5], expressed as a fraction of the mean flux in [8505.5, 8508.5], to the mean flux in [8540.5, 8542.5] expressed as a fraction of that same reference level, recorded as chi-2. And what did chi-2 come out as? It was 1.8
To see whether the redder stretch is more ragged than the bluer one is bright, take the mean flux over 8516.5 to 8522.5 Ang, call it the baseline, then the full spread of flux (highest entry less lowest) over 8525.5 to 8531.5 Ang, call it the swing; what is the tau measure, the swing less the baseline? -4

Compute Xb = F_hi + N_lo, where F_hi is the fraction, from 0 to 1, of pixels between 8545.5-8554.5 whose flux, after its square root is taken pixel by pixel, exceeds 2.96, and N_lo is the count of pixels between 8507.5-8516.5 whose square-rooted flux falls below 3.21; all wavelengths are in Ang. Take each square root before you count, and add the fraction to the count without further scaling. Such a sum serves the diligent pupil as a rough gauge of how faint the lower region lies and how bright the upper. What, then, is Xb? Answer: 6.8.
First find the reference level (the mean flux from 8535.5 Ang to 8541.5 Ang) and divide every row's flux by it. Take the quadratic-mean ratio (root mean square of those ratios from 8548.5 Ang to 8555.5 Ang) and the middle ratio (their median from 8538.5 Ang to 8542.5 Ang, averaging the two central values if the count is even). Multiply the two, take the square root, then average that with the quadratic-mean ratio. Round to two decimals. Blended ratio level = 0.98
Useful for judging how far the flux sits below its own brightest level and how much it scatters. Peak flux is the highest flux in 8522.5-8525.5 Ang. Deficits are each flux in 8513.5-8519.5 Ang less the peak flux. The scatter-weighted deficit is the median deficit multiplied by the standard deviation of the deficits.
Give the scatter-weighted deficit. -0.3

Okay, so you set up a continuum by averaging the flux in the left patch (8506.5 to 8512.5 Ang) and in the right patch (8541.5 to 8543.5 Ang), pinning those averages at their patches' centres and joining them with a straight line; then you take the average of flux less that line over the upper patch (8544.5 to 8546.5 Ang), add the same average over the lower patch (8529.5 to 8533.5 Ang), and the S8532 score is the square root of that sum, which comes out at 2.8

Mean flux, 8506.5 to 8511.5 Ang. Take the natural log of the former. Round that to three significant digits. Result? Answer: 2.29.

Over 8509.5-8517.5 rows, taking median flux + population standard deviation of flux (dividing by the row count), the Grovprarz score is 11.5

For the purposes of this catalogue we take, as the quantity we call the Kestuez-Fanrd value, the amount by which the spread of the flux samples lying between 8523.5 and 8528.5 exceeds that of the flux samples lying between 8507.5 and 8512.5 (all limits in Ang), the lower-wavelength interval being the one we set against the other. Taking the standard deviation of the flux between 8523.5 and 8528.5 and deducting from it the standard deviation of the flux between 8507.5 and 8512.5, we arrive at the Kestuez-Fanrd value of 0.3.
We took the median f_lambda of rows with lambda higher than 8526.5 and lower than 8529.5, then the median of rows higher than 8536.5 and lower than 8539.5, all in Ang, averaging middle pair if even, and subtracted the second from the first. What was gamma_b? 4.0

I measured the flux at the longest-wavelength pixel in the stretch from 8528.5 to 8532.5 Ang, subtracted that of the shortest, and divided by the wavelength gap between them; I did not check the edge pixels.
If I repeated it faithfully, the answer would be -0.34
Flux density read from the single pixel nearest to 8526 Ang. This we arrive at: 9.954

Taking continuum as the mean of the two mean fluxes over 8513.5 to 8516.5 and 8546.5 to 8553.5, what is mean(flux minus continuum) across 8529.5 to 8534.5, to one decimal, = 1.7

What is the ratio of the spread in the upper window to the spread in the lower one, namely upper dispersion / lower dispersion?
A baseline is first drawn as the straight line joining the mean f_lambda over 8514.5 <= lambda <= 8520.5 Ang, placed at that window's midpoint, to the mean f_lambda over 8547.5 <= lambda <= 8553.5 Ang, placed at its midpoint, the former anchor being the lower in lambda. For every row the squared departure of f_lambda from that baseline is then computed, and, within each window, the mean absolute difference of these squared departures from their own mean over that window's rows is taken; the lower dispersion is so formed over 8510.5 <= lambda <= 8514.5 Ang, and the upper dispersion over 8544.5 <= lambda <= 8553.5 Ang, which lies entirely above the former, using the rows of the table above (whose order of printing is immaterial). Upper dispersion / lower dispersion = 1.6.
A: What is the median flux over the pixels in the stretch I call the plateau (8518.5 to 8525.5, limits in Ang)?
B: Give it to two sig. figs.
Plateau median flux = 9.6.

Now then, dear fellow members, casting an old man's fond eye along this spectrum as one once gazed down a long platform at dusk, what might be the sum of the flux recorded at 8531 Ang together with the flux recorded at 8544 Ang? 11.9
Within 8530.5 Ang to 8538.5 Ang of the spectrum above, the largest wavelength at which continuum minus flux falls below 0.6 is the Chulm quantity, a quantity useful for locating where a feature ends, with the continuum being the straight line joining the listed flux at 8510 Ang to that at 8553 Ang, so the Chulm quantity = 8536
